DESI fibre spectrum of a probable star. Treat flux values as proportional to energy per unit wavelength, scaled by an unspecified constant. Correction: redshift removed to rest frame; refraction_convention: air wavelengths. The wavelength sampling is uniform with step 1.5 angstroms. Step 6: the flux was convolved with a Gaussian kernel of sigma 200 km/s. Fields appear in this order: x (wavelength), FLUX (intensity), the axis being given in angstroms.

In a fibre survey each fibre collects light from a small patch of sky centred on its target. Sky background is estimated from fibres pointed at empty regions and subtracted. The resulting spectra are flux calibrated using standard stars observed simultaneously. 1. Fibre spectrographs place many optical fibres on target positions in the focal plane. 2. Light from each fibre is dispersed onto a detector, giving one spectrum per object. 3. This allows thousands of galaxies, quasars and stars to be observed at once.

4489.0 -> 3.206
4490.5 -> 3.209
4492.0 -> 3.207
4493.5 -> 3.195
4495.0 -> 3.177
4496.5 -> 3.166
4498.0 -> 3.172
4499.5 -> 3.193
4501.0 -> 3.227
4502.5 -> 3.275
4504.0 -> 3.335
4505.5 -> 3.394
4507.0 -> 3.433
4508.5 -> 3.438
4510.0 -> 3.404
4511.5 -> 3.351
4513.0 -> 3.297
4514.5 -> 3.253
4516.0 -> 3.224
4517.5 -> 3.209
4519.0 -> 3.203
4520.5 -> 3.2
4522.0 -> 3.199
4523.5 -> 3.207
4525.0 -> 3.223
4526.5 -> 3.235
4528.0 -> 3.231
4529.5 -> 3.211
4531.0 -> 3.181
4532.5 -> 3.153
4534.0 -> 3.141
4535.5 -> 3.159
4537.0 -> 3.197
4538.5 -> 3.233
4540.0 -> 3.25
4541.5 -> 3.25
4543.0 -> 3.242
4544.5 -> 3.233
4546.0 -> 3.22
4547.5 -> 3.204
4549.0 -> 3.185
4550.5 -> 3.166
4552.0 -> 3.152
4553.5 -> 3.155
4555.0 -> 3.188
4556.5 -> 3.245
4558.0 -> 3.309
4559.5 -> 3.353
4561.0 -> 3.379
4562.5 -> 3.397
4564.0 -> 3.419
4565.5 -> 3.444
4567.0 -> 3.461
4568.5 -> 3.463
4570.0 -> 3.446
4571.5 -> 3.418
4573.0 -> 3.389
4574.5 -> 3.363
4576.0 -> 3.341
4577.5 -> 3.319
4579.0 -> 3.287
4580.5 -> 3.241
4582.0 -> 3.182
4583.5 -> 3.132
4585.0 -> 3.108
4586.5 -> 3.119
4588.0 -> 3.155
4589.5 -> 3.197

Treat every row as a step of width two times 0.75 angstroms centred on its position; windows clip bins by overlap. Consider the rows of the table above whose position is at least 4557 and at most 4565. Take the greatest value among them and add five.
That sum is 8.42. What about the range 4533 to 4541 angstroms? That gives 8.25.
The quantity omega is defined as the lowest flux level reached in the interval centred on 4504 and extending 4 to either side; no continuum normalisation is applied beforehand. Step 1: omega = 3.227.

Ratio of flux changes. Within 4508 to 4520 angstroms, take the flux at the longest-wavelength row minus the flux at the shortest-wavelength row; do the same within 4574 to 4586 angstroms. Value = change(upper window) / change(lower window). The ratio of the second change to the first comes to 1.1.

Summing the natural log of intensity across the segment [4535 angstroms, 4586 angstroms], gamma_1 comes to 40.4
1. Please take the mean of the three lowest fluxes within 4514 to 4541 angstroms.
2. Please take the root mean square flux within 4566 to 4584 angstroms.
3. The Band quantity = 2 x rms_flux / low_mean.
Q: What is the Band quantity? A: 2.12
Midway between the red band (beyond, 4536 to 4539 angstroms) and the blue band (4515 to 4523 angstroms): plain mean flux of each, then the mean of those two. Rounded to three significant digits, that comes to 3.21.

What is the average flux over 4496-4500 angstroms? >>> 3.177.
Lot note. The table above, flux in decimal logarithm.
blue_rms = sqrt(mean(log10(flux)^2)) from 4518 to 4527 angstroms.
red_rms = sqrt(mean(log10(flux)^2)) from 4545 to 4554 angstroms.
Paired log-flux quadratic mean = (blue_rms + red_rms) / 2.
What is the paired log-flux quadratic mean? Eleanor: 0.505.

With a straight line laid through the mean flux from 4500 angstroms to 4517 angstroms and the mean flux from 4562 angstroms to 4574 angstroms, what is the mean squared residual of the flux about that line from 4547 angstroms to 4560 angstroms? 0.039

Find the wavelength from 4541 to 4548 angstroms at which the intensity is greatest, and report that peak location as 4541.5 angstroms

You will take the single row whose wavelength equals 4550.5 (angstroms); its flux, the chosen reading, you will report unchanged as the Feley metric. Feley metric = 3.166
